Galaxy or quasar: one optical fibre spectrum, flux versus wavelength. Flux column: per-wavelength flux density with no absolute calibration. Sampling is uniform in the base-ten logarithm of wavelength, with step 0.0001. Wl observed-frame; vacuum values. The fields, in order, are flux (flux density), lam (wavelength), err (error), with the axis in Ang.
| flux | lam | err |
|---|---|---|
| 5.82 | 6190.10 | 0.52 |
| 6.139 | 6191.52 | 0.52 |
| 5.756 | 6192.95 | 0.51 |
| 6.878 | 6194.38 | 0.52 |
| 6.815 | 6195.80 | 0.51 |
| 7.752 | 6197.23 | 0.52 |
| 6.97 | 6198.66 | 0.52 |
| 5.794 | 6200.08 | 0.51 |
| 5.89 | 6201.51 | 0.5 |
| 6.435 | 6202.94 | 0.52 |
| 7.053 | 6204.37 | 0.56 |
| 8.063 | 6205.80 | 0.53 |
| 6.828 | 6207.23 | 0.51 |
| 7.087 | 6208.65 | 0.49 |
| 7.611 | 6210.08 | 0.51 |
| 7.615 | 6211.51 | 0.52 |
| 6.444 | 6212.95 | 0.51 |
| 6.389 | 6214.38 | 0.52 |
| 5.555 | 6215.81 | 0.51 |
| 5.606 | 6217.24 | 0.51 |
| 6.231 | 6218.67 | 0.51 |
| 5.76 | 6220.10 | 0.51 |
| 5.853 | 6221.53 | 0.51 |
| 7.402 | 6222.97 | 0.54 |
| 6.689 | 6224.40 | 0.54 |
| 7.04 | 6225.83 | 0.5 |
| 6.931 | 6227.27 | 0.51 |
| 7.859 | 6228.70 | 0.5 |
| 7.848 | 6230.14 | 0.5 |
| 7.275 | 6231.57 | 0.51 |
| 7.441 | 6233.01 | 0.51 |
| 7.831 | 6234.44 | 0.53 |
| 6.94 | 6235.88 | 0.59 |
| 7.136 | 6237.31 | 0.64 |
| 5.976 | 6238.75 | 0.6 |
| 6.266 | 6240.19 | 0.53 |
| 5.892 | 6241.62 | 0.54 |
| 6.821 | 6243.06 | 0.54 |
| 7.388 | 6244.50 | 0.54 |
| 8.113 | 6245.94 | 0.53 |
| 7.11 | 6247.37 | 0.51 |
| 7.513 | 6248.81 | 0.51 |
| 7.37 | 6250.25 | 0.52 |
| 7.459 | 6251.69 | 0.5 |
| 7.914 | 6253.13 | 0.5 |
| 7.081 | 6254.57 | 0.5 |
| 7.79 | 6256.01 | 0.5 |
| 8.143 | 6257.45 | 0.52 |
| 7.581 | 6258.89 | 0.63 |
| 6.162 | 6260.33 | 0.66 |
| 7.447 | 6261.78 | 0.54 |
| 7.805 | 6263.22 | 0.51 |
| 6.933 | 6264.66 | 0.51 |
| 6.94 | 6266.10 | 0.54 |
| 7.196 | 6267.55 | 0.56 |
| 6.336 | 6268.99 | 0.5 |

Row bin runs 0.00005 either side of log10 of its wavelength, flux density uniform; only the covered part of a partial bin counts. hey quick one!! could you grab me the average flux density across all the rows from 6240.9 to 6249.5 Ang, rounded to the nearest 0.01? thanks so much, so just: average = 7.14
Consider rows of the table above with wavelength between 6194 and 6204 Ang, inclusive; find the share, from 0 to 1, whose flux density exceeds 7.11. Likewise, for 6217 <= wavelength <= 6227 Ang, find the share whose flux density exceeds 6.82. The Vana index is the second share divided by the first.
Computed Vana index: 2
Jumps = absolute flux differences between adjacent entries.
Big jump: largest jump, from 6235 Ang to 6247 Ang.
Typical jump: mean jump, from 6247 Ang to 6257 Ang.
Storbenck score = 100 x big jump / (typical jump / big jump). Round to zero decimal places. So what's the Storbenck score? 307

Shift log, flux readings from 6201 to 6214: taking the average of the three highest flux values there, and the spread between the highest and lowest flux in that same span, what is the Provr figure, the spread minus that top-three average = -5.6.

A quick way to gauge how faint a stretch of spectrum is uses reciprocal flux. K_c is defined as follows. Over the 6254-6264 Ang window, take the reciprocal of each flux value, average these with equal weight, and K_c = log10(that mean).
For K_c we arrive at -0.868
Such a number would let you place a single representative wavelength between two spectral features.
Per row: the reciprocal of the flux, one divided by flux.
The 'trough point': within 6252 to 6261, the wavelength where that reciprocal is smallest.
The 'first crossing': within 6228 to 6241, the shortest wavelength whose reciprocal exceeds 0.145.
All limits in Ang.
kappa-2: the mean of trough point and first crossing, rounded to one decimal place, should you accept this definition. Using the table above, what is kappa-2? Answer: 6248.1 Ang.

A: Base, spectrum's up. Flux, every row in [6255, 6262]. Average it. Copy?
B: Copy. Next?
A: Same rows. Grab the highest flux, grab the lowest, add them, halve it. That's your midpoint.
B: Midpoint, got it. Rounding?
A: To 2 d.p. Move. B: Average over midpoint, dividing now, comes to 1.04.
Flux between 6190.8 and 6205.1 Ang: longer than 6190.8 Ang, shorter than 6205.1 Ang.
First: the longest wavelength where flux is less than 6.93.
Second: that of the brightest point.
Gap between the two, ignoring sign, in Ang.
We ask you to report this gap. 5.7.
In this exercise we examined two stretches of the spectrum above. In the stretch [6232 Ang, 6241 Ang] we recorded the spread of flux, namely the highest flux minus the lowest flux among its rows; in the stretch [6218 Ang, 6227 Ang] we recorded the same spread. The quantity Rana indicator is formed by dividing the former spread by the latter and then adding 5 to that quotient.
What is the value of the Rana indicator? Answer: 6.13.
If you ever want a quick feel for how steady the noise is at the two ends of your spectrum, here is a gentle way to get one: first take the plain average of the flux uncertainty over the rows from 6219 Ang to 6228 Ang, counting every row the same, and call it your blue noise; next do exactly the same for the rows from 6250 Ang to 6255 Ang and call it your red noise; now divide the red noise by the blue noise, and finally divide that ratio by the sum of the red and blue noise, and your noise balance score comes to 0.952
